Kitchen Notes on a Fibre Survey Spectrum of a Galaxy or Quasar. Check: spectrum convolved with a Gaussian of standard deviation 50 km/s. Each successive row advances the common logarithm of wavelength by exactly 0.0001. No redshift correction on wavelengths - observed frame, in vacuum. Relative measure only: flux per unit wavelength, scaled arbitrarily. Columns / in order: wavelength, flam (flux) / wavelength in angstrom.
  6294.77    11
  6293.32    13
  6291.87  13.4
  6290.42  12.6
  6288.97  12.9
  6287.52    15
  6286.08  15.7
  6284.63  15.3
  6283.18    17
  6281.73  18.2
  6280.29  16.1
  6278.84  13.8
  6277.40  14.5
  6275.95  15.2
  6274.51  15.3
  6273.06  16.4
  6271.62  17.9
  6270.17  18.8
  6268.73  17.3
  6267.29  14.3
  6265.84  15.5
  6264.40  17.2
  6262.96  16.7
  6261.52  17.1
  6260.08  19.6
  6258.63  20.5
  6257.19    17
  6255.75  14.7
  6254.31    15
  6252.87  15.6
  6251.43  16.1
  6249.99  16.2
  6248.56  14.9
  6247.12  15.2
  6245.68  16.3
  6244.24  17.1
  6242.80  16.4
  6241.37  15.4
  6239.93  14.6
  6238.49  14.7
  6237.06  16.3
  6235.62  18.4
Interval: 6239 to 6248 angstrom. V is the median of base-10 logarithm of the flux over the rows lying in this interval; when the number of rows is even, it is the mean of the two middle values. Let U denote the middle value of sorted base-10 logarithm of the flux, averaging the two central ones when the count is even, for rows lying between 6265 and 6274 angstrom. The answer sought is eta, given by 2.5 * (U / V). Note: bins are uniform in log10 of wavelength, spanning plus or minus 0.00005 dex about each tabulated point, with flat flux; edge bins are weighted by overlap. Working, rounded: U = 1.23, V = 1.20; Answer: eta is 2.56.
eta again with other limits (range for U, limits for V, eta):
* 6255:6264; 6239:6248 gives 2.57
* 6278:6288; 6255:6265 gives 2.42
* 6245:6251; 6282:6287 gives 2.50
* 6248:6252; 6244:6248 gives 2.49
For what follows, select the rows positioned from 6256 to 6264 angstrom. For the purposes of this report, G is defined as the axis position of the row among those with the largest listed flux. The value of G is 6258.63 angstrom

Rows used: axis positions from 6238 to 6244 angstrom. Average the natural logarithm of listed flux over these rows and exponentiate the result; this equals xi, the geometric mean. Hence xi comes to 15.3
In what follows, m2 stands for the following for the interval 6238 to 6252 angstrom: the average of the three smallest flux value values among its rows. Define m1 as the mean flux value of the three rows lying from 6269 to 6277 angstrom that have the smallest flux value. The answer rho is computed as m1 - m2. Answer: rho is 0.9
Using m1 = 15.6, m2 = 14.7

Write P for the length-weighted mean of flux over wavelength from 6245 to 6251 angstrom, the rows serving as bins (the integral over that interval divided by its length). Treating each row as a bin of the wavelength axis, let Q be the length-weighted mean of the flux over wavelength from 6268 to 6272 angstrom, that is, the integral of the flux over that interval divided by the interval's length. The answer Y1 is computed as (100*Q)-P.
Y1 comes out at 1784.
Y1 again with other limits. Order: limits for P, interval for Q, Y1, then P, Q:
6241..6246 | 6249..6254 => 1569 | 16.4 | 15.9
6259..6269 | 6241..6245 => 1622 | 16.9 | 16.4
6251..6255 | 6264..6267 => 1578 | 15.5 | 15.9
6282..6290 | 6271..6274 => 1683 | 15.2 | 17.0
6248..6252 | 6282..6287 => 1600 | 15.8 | 16.2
